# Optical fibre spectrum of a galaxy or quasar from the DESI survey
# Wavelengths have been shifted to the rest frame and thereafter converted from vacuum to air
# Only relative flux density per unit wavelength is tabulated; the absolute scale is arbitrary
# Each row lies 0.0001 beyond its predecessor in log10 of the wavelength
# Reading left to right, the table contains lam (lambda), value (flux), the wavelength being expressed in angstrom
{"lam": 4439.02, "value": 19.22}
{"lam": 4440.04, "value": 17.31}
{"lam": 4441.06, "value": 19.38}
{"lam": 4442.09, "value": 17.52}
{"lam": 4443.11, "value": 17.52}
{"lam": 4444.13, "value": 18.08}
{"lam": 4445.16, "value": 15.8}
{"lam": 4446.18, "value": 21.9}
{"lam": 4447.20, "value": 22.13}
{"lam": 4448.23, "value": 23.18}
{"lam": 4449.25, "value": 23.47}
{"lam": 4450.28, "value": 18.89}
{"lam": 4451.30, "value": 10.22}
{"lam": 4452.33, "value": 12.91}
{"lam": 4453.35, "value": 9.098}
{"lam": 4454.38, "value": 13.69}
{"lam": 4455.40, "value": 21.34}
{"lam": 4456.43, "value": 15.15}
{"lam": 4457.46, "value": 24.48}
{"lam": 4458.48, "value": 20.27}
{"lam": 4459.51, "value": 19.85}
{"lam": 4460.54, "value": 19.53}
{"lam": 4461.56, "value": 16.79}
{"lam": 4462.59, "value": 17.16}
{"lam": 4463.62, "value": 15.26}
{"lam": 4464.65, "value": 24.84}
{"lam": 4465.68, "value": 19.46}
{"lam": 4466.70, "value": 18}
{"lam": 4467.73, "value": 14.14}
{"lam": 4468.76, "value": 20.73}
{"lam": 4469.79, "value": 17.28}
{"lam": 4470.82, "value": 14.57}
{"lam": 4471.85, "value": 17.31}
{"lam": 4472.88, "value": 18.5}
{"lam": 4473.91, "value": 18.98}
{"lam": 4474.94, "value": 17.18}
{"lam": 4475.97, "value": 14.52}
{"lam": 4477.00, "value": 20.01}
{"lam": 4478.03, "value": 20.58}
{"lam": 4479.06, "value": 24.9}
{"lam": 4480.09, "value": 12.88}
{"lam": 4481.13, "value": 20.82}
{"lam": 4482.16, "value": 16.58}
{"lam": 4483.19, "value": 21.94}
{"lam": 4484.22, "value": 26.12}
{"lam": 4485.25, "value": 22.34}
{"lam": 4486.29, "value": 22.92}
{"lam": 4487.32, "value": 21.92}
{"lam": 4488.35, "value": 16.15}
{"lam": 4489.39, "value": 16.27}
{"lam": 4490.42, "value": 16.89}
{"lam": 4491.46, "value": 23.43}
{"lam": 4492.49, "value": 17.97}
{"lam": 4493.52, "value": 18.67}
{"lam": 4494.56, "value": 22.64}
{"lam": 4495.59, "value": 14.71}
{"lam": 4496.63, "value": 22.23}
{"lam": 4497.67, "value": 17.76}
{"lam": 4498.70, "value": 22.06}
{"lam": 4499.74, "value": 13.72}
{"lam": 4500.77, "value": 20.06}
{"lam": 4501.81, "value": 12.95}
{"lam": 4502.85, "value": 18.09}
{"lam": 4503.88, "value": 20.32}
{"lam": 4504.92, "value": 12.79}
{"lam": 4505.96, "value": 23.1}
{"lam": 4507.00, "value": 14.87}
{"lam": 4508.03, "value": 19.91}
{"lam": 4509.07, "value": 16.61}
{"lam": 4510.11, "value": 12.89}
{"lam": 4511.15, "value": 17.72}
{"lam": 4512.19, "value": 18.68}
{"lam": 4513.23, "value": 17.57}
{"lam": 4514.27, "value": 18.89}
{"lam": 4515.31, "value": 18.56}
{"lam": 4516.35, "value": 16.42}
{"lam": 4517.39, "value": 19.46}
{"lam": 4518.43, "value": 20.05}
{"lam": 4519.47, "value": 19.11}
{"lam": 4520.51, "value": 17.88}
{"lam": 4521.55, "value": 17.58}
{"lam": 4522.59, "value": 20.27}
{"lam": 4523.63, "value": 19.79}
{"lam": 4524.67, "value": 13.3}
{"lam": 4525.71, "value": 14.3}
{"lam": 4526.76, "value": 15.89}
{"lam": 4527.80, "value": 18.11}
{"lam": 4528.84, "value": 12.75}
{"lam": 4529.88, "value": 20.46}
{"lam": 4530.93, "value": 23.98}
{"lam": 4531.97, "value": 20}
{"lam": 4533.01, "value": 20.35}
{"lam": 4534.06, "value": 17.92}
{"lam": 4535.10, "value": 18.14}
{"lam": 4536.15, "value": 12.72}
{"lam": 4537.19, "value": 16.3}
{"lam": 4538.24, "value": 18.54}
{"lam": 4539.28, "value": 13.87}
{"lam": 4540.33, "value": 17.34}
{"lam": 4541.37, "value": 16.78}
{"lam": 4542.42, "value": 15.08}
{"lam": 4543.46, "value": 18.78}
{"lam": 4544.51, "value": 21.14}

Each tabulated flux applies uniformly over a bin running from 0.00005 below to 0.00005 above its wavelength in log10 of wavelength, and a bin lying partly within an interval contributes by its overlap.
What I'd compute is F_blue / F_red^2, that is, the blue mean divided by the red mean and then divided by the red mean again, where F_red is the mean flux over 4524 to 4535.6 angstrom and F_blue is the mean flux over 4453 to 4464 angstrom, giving 0.056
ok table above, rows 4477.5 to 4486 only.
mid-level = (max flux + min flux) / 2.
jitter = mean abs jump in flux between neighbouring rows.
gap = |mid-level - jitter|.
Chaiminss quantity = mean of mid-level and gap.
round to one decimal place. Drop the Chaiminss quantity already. 16.5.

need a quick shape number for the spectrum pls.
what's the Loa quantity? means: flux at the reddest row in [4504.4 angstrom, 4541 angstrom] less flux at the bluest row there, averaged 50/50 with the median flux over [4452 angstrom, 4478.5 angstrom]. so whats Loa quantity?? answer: 11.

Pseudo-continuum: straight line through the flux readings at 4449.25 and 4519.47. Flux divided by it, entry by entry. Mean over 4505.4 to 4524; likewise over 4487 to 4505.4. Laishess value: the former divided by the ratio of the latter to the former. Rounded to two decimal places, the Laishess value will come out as 1.00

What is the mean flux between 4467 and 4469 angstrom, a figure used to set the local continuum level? 17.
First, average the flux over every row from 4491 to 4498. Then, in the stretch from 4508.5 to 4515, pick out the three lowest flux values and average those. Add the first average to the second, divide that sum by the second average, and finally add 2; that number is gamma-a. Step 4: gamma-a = 4.25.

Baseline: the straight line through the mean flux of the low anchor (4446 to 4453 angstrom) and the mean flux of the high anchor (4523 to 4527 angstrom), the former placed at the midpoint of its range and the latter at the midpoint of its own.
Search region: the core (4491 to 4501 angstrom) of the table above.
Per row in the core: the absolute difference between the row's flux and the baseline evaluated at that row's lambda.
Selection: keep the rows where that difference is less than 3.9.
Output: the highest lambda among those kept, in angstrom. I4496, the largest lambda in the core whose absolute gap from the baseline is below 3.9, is 4500.77 angstrom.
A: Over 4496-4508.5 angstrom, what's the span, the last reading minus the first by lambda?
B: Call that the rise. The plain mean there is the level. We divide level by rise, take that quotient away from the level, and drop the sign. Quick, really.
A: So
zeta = 26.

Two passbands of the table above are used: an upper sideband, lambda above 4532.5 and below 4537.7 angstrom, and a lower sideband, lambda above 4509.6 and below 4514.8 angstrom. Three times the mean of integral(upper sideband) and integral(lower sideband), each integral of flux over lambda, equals 267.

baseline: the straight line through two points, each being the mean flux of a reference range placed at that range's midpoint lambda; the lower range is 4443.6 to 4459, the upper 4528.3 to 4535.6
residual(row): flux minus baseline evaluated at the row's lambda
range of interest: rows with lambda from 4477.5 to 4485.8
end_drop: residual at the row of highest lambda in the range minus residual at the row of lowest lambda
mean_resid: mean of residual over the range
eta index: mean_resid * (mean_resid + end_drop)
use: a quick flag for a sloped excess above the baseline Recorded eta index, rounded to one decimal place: 9.4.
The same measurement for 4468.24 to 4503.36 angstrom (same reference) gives -1.2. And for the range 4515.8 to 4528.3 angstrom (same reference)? -0.3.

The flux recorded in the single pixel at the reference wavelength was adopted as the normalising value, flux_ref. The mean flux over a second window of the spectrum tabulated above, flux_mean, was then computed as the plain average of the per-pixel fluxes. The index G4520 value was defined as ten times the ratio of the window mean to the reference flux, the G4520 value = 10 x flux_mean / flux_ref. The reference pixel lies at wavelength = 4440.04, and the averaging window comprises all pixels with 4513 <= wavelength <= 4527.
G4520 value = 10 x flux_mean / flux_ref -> 10.3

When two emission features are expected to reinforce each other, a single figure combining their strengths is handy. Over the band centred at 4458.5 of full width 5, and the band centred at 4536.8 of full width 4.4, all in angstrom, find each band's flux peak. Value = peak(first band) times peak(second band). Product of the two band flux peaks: 454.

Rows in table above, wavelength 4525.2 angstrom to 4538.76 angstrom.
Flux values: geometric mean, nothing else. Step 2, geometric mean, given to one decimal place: 17.4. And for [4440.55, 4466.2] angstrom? 17.8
